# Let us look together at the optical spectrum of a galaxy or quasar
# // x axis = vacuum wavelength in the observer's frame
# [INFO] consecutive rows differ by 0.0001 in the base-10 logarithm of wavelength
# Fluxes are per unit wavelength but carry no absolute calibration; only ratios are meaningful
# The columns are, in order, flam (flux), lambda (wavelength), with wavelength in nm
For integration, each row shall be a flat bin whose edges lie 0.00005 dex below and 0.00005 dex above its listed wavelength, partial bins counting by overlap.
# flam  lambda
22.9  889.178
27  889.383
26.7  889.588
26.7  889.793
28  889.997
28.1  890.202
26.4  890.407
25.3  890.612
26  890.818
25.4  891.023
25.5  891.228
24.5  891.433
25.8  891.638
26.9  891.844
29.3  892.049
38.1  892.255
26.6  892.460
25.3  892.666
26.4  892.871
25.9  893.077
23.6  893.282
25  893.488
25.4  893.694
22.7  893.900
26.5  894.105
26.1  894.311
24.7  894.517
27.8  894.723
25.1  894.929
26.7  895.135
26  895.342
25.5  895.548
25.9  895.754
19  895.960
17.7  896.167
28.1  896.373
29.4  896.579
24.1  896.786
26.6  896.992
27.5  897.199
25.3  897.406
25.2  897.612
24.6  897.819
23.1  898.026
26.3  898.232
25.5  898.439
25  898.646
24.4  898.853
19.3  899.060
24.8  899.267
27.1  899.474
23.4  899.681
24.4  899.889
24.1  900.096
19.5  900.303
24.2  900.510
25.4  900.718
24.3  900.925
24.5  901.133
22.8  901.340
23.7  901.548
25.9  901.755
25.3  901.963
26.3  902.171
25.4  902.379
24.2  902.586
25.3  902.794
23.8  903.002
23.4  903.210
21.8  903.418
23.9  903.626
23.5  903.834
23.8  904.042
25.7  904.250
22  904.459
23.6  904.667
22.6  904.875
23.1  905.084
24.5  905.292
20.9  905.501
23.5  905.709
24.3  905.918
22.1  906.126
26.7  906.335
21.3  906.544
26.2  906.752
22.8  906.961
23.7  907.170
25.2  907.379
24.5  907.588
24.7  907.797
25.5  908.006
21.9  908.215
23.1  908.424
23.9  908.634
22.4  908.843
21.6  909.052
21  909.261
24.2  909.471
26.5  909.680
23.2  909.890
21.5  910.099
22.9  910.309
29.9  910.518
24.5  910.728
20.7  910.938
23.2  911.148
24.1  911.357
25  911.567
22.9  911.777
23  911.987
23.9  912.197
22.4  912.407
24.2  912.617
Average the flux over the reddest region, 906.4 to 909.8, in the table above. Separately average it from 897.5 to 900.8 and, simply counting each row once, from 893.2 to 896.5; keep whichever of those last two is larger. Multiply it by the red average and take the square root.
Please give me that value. 24.2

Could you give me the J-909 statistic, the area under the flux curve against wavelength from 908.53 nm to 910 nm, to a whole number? 34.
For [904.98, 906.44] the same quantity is 34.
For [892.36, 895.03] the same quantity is 68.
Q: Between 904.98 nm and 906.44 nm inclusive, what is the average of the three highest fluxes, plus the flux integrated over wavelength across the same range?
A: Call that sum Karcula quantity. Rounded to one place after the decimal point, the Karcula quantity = 59.6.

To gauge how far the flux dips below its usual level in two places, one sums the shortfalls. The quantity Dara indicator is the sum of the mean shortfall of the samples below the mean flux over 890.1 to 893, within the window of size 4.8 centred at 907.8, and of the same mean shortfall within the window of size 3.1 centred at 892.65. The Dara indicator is 4.2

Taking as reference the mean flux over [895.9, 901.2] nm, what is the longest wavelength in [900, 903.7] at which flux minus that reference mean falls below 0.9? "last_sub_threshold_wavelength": 903.626 nm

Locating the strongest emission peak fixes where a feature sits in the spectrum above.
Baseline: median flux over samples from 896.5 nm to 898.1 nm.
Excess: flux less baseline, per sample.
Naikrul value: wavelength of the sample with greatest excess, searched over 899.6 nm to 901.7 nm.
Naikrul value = 900.718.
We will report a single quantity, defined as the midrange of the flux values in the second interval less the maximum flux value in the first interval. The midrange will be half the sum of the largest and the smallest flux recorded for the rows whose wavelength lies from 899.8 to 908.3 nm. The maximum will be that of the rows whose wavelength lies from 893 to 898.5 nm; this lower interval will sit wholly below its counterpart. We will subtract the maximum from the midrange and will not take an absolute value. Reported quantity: -6.3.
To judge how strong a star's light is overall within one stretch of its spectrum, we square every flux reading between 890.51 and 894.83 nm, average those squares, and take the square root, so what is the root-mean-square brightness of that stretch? 26.5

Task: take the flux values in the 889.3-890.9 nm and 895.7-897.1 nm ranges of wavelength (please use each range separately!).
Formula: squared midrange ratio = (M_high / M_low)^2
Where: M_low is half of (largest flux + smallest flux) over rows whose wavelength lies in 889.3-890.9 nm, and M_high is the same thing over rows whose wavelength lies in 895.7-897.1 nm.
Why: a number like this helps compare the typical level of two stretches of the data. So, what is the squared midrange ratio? 0.78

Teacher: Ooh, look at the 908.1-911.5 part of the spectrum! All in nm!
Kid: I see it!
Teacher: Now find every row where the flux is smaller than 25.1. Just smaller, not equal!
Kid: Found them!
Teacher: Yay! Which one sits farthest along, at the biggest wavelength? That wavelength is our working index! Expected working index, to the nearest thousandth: 911.357 nm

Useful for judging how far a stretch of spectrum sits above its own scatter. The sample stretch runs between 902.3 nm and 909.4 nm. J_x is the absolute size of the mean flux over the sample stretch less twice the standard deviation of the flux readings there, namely 20.6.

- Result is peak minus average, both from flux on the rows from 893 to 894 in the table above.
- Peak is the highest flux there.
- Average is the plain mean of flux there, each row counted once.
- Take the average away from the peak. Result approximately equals 1.4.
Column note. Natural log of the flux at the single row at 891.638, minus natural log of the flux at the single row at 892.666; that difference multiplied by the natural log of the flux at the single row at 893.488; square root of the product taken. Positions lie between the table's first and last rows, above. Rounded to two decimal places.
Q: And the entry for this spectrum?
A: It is 0.25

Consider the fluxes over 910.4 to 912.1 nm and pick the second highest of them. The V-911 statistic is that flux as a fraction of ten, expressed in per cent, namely 250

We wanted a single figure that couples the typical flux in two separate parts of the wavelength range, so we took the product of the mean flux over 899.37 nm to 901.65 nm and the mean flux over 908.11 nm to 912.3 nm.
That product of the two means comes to 562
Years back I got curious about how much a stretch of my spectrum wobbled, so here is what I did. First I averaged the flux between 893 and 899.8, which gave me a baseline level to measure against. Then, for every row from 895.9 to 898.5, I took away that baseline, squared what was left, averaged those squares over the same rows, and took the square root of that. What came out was 3.2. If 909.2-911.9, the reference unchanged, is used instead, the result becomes 2.6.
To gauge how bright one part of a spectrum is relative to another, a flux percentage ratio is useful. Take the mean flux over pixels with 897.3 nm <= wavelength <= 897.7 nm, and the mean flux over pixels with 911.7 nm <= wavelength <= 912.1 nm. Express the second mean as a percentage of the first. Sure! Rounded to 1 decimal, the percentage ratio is 90.9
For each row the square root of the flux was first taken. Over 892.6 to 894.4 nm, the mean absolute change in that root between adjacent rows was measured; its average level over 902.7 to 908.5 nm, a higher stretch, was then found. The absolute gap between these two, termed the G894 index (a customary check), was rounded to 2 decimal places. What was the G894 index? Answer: 4.71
